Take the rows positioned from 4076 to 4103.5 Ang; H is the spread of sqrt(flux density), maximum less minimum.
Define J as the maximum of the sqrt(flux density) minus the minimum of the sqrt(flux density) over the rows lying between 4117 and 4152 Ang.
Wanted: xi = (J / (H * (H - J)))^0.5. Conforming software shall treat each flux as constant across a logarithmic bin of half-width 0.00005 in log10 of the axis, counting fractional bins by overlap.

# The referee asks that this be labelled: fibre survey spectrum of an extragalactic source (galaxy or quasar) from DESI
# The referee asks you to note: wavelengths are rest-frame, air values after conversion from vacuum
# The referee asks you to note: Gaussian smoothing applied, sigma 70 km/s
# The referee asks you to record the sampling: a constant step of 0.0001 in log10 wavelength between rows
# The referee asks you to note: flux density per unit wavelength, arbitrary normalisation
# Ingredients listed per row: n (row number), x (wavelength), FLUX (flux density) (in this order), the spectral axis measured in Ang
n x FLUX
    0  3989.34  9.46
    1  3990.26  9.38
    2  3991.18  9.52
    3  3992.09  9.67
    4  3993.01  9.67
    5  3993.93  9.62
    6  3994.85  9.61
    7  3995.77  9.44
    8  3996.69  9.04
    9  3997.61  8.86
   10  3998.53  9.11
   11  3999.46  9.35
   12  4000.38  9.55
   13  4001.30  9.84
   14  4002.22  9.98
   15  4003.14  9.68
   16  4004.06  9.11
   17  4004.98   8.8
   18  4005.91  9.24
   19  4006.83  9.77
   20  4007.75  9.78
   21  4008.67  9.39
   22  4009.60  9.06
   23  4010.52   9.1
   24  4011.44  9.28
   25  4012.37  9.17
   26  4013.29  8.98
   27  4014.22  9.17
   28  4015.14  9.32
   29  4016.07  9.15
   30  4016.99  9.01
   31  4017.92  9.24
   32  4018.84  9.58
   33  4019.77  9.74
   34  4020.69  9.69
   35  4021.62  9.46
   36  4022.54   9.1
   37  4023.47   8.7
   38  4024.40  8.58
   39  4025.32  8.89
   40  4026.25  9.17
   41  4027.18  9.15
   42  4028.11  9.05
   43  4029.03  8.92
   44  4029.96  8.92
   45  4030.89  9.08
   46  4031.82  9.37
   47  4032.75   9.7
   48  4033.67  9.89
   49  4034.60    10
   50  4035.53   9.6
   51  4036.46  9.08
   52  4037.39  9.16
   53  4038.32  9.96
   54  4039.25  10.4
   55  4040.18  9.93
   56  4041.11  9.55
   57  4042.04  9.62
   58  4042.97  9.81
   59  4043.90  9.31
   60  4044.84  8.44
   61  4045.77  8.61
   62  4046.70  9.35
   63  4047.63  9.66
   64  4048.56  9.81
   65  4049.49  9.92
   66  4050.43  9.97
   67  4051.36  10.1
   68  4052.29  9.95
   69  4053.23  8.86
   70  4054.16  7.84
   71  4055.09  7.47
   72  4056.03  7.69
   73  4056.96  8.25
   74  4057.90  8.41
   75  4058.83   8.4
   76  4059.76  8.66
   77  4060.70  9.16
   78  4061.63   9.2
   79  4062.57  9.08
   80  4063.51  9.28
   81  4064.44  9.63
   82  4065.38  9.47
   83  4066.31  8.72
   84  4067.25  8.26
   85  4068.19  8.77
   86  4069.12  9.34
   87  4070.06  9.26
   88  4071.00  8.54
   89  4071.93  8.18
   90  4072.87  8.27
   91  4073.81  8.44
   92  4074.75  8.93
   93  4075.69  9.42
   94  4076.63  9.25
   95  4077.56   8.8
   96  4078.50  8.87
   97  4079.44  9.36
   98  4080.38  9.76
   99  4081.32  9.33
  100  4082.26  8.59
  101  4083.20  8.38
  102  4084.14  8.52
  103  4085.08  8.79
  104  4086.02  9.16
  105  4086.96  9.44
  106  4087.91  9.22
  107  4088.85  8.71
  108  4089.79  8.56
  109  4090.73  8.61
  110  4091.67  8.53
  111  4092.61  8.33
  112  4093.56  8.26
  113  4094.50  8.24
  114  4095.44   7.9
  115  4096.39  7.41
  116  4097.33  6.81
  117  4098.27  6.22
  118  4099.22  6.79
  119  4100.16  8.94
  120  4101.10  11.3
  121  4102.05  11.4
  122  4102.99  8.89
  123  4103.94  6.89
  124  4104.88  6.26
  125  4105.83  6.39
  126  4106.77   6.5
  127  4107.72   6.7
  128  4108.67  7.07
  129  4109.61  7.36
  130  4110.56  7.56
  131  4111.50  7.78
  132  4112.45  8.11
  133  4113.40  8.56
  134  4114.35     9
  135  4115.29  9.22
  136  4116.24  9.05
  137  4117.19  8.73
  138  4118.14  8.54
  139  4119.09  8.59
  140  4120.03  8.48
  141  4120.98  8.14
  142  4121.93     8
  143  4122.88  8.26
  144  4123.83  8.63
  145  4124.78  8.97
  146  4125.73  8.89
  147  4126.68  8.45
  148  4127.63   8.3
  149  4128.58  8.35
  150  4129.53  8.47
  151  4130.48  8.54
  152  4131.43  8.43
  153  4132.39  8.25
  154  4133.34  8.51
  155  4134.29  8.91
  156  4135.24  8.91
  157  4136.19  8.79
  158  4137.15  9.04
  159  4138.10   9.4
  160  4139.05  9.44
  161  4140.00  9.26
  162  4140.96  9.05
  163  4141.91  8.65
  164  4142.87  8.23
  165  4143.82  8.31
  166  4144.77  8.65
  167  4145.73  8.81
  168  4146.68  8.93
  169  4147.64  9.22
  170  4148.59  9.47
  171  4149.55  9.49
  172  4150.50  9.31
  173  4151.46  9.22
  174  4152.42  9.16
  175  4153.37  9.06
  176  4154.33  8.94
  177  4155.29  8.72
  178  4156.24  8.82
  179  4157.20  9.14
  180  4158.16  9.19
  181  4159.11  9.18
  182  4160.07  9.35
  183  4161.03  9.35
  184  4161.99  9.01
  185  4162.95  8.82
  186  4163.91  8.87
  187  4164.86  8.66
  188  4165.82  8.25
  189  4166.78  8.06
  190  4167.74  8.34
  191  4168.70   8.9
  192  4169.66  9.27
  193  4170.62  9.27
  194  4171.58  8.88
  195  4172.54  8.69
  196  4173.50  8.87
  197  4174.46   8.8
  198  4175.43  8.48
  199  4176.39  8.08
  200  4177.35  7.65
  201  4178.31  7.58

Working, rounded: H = 0.88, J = 0.252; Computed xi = 0.7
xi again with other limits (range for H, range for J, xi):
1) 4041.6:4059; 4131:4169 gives 1.6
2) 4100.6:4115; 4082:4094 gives 0.6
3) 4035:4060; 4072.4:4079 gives 1.1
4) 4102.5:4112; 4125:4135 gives 0.8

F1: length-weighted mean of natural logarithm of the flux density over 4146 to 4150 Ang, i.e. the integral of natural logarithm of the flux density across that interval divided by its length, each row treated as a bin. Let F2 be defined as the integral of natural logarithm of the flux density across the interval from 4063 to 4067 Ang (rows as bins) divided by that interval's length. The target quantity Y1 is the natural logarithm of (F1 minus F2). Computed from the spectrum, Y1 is -5.41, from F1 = 2.22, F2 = 2.22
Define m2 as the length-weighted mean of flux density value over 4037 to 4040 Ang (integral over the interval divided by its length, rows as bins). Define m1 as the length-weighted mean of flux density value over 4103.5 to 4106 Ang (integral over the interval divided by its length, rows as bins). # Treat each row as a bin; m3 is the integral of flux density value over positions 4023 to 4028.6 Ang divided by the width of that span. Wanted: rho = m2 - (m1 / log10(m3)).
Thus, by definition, 3.0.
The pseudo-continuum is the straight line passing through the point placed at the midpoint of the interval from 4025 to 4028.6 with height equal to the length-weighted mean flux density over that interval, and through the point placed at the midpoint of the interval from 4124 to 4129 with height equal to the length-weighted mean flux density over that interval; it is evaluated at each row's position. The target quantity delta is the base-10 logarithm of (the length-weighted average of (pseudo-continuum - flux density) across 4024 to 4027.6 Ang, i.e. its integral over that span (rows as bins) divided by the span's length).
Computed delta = -0.9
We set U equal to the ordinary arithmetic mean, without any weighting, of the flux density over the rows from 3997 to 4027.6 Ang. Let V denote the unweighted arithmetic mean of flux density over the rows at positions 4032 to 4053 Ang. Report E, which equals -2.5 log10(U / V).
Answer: 0.04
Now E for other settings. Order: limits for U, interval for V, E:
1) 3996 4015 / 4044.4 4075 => -0.05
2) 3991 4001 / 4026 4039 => 0.00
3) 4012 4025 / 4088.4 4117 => -0.15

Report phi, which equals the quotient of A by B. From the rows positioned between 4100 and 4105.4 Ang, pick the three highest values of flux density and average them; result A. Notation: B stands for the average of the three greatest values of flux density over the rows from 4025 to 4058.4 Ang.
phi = 1.04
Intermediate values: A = 10.55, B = 10.2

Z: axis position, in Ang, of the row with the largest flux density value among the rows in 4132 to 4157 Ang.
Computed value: 4149.55 Ang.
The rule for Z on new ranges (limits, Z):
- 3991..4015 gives 4002.22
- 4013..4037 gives 4034.60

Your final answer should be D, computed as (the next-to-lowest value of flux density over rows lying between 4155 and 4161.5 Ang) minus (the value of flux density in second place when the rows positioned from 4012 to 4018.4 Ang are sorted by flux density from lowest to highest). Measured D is -0.2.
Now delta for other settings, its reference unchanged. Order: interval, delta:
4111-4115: -0.6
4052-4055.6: -0.3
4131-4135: -1.7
